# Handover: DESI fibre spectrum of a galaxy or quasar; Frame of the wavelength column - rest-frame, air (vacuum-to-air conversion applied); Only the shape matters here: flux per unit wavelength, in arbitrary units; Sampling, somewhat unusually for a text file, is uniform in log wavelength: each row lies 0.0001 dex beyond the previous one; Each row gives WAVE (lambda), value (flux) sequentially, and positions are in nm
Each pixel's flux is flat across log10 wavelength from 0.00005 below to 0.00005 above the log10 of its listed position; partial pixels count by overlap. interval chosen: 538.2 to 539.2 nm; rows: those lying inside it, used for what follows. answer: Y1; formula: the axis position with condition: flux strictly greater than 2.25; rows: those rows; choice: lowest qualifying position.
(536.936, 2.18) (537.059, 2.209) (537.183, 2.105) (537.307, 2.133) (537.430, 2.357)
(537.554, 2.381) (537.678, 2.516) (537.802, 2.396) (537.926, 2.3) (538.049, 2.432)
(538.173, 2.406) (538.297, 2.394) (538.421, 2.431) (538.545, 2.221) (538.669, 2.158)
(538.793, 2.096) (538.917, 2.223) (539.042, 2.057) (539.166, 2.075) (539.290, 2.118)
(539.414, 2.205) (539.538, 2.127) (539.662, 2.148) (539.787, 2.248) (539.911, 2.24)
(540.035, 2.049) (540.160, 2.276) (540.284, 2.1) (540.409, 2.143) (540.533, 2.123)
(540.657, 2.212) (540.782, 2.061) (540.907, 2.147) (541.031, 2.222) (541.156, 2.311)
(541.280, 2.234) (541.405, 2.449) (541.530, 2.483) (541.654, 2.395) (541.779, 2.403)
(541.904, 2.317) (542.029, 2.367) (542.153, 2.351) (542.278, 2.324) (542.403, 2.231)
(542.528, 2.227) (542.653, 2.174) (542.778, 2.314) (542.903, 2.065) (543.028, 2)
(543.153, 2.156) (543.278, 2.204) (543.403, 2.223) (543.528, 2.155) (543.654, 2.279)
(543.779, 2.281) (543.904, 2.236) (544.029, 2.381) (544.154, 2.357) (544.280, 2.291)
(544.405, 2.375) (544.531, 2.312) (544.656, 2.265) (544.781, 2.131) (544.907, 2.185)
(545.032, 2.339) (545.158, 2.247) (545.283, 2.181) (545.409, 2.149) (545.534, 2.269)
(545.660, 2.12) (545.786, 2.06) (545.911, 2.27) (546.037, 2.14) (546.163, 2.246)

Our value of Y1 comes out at 538.297 nm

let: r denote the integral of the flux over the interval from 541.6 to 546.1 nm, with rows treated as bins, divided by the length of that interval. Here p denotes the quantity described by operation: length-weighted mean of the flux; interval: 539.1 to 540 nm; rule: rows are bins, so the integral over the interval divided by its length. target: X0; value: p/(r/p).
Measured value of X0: 2.09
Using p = 2.16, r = 2.24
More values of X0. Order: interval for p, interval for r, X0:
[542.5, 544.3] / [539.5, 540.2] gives 2.26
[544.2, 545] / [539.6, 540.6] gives 2.37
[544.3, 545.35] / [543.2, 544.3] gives 2.25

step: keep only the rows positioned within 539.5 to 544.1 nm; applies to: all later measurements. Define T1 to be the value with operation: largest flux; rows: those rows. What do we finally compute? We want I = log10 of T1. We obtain 0.395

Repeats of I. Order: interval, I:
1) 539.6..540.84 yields 0.357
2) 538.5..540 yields 0.352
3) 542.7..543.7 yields 0.364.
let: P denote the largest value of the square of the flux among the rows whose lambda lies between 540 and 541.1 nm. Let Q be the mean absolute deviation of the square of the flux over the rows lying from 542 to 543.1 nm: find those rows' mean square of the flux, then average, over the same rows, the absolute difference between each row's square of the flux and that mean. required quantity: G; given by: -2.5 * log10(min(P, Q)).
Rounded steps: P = 5.2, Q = 0.44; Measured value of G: 0.9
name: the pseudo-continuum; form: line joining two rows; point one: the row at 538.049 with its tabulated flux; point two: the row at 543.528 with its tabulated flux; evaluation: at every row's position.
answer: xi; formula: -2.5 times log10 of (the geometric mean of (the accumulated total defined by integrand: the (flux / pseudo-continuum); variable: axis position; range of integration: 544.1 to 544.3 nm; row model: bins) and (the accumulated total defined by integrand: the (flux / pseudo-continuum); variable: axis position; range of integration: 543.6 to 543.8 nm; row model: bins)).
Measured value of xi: 1.66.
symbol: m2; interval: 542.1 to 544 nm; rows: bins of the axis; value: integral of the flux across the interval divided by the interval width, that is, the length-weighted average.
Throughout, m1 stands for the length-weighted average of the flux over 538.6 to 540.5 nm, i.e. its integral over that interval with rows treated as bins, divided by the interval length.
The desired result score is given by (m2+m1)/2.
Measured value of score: 2.18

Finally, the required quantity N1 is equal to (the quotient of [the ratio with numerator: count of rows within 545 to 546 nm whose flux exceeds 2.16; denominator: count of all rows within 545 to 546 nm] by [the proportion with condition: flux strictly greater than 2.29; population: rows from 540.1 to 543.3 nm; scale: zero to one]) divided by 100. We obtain 0.016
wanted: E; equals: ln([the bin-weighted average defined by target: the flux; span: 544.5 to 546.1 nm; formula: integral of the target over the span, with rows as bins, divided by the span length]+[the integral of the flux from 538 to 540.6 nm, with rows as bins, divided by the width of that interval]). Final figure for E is 1.48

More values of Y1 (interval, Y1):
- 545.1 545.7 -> 545.534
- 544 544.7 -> 544.029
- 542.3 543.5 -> 542.778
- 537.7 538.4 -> 537.802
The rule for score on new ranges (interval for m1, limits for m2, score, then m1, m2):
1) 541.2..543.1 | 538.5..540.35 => 2.22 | 2.29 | 2.15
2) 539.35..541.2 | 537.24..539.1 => 2.24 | 2.17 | 2.30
